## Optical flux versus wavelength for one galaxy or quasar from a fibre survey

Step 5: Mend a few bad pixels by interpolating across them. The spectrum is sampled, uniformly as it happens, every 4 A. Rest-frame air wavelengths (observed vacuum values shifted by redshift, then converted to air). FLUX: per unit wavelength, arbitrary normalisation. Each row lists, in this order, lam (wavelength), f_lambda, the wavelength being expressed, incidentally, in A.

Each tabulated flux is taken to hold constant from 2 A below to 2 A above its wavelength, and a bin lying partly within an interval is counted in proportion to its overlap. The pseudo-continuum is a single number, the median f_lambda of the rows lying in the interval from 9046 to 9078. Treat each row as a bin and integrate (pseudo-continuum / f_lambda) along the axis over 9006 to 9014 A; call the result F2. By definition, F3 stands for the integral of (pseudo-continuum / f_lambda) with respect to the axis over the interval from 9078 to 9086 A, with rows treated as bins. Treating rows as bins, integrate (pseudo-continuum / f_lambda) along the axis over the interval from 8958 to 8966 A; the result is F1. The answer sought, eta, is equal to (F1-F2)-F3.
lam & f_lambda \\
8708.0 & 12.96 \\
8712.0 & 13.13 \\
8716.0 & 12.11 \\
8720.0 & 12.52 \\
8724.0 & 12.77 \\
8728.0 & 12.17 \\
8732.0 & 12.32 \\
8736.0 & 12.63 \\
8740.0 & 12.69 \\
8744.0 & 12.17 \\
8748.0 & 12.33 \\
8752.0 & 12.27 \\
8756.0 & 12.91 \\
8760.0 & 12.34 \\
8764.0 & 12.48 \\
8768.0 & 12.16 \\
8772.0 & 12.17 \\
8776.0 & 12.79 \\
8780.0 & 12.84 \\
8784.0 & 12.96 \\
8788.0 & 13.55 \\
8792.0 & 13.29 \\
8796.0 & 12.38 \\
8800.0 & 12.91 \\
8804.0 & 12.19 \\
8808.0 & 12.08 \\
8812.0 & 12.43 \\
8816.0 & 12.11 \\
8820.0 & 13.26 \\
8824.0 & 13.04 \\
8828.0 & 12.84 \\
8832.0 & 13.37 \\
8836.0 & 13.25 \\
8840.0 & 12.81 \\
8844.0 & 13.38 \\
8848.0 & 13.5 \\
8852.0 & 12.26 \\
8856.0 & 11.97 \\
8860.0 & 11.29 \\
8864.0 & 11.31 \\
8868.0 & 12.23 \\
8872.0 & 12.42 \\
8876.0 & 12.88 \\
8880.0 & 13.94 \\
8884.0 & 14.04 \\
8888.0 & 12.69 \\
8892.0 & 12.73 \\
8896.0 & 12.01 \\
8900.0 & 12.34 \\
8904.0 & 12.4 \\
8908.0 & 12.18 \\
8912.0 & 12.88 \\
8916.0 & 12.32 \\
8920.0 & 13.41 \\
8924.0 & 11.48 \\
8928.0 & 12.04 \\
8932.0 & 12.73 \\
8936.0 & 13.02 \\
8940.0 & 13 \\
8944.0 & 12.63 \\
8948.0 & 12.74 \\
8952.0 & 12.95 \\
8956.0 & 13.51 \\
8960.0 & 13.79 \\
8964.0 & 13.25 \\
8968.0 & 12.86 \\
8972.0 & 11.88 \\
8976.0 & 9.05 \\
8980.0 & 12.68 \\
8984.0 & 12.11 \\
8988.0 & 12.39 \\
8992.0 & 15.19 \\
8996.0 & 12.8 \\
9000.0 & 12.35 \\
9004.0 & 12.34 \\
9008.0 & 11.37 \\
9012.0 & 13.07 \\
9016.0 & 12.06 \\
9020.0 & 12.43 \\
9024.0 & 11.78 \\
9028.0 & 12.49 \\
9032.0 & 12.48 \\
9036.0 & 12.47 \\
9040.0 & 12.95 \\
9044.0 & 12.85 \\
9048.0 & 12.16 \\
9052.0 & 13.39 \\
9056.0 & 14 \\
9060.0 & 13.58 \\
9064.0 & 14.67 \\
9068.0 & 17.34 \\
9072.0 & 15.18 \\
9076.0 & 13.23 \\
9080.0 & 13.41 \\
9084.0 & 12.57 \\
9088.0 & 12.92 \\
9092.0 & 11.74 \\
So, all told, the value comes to -9.41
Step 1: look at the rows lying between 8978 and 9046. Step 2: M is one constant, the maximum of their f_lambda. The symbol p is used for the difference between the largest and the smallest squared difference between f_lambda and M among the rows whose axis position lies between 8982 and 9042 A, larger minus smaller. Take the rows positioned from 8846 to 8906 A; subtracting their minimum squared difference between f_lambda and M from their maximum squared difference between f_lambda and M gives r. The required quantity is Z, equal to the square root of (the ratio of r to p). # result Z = 0.98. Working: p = 14.6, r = 13.9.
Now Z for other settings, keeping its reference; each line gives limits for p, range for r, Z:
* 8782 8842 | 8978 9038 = 1.45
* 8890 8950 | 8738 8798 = 0.78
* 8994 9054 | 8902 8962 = 1.02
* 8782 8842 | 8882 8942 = 1.33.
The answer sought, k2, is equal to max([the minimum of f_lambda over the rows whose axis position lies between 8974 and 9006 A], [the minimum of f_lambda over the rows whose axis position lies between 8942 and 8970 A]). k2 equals 12.6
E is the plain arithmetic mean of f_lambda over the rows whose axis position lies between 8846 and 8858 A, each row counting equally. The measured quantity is 12.6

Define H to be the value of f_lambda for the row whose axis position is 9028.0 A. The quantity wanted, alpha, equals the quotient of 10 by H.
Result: 0.801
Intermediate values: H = 12.49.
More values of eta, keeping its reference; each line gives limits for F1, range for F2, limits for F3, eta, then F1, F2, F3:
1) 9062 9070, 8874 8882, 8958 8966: -9.46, 6.9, 8.2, 8.16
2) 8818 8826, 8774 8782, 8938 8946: -8.83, 8.4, 8.6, 8.61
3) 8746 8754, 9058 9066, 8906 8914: -7.66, 9.0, 7.8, 8.81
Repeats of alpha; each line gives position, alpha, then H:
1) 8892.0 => 0.786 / 12.73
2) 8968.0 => 0.778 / 12.86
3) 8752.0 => 0.815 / 12.27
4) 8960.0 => 0.725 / 13.79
